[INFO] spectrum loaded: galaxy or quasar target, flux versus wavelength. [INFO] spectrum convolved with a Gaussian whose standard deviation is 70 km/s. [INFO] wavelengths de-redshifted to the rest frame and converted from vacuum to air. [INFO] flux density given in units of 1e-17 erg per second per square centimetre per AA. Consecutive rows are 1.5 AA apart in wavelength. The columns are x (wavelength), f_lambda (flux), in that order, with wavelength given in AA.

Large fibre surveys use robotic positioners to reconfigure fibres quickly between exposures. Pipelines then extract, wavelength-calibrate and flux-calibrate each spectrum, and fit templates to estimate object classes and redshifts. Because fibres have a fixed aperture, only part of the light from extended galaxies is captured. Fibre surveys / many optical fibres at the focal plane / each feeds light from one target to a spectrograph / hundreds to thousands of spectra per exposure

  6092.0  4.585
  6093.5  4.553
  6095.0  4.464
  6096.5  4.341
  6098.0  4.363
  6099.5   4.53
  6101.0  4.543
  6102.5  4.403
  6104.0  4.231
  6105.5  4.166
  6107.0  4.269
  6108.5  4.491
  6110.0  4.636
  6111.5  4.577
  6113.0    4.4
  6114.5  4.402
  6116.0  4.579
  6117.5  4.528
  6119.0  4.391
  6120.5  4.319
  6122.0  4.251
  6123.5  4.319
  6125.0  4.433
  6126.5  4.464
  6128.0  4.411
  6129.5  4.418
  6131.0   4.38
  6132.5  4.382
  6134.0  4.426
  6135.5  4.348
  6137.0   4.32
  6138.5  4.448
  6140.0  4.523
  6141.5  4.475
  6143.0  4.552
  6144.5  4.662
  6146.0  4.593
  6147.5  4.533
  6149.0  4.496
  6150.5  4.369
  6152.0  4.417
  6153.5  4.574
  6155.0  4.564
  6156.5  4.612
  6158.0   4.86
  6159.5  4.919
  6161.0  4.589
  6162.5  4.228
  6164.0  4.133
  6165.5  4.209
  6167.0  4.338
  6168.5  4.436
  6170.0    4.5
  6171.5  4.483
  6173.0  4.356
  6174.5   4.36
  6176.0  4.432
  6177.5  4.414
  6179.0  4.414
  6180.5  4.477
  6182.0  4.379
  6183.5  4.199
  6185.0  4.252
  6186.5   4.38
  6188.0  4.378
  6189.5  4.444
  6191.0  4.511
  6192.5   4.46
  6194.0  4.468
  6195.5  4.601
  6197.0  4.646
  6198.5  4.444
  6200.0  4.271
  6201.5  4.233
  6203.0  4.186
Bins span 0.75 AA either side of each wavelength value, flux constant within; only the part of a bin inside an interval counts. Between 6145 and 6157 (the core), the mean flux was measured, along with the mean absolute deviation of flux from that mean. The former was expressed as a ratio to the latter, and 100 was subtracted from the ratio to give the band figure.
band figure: -35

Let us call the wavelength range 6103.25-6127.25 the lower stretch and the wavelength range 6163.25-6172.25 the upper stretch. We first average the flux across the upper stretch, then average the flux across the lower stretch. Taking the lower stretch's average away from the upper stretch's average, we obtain -0.054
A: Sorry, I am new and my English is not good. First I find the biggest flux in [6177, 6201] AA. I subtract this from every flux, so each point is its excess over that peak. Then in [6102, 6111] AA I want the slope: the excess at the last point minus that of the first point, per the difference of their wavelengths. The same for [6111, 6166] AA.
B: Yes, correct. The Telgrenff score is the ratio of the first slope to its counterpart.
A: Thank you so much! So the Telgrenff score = -4.6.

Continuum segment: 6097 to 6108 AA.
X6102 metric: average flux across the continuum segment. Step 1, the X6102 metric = 4.36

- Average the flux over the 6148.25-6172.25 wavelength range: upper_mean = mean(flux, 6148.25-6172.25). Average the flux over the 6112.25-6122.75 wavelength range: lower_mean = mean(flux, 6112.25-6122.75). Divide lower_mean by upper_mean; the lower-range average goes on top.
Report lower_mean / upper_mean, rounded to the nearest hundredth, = 0.98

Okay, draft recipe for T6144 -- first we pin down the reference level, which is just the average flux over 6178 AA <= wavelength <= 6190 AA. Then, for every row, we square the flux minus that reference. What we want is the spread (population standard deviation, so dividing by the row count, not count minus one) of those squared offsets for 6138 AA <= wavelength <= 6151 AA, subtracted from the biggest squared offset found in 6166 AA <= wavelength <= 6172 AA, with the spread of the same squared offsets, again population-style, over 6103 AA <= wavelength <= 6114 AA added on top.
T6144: 0.02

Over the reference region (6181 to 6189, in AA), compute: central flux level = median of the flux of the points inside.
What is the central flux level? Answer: 4.38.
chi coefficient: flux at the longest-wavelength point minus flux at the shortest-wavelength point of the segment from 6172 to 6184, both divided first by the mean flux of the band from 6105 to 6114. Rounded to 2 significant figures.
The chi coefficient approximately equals -0.035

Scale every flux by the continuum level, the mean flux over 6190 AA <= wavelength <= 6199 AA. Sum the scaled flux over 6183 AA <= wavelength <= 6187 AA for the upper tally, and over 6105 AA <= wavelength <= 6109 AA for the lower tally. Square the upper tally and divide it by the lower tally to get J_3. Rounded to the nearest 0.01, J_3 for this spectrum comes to 2.82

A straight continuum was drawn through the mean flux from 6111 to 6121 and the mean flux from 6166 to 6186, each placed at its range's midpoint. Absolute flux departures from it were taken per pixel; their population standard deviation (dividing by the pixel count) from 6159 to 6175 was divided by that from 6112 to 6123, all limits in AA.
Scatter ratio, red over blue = 2.8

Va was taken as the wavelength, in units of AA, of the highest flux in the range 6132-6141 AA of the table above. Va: 6140.0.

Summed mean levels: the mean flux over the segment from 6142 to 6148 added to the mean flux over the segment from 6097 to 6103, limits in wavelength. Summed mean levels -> 9.04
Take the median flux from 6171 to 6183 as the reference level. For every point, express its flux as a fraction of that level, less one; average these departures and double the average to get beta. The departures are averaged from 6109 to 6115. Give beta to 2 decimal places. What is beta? 0.04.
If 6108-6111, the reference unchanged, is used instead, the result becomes 0.07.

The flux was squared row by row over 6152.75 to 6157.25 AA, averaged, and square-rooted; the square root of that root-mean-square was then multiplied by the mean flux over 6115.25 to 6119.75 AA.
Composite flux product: 9.63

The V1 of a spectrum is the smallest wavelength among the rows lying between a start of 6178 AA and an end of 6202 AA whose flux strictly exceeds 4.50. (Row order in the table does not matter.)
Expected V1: 6191.0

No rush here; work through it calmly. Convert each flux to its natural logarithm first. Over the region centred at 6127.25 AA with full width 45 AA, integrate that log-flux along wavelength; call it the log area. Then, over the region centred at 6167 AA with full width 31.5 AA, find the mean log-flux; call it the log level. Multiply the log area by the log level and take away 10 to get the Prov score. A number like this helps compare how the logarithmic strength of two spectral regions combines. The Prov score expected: 90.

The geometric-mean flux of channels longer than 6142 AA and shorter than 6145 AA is 4.61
